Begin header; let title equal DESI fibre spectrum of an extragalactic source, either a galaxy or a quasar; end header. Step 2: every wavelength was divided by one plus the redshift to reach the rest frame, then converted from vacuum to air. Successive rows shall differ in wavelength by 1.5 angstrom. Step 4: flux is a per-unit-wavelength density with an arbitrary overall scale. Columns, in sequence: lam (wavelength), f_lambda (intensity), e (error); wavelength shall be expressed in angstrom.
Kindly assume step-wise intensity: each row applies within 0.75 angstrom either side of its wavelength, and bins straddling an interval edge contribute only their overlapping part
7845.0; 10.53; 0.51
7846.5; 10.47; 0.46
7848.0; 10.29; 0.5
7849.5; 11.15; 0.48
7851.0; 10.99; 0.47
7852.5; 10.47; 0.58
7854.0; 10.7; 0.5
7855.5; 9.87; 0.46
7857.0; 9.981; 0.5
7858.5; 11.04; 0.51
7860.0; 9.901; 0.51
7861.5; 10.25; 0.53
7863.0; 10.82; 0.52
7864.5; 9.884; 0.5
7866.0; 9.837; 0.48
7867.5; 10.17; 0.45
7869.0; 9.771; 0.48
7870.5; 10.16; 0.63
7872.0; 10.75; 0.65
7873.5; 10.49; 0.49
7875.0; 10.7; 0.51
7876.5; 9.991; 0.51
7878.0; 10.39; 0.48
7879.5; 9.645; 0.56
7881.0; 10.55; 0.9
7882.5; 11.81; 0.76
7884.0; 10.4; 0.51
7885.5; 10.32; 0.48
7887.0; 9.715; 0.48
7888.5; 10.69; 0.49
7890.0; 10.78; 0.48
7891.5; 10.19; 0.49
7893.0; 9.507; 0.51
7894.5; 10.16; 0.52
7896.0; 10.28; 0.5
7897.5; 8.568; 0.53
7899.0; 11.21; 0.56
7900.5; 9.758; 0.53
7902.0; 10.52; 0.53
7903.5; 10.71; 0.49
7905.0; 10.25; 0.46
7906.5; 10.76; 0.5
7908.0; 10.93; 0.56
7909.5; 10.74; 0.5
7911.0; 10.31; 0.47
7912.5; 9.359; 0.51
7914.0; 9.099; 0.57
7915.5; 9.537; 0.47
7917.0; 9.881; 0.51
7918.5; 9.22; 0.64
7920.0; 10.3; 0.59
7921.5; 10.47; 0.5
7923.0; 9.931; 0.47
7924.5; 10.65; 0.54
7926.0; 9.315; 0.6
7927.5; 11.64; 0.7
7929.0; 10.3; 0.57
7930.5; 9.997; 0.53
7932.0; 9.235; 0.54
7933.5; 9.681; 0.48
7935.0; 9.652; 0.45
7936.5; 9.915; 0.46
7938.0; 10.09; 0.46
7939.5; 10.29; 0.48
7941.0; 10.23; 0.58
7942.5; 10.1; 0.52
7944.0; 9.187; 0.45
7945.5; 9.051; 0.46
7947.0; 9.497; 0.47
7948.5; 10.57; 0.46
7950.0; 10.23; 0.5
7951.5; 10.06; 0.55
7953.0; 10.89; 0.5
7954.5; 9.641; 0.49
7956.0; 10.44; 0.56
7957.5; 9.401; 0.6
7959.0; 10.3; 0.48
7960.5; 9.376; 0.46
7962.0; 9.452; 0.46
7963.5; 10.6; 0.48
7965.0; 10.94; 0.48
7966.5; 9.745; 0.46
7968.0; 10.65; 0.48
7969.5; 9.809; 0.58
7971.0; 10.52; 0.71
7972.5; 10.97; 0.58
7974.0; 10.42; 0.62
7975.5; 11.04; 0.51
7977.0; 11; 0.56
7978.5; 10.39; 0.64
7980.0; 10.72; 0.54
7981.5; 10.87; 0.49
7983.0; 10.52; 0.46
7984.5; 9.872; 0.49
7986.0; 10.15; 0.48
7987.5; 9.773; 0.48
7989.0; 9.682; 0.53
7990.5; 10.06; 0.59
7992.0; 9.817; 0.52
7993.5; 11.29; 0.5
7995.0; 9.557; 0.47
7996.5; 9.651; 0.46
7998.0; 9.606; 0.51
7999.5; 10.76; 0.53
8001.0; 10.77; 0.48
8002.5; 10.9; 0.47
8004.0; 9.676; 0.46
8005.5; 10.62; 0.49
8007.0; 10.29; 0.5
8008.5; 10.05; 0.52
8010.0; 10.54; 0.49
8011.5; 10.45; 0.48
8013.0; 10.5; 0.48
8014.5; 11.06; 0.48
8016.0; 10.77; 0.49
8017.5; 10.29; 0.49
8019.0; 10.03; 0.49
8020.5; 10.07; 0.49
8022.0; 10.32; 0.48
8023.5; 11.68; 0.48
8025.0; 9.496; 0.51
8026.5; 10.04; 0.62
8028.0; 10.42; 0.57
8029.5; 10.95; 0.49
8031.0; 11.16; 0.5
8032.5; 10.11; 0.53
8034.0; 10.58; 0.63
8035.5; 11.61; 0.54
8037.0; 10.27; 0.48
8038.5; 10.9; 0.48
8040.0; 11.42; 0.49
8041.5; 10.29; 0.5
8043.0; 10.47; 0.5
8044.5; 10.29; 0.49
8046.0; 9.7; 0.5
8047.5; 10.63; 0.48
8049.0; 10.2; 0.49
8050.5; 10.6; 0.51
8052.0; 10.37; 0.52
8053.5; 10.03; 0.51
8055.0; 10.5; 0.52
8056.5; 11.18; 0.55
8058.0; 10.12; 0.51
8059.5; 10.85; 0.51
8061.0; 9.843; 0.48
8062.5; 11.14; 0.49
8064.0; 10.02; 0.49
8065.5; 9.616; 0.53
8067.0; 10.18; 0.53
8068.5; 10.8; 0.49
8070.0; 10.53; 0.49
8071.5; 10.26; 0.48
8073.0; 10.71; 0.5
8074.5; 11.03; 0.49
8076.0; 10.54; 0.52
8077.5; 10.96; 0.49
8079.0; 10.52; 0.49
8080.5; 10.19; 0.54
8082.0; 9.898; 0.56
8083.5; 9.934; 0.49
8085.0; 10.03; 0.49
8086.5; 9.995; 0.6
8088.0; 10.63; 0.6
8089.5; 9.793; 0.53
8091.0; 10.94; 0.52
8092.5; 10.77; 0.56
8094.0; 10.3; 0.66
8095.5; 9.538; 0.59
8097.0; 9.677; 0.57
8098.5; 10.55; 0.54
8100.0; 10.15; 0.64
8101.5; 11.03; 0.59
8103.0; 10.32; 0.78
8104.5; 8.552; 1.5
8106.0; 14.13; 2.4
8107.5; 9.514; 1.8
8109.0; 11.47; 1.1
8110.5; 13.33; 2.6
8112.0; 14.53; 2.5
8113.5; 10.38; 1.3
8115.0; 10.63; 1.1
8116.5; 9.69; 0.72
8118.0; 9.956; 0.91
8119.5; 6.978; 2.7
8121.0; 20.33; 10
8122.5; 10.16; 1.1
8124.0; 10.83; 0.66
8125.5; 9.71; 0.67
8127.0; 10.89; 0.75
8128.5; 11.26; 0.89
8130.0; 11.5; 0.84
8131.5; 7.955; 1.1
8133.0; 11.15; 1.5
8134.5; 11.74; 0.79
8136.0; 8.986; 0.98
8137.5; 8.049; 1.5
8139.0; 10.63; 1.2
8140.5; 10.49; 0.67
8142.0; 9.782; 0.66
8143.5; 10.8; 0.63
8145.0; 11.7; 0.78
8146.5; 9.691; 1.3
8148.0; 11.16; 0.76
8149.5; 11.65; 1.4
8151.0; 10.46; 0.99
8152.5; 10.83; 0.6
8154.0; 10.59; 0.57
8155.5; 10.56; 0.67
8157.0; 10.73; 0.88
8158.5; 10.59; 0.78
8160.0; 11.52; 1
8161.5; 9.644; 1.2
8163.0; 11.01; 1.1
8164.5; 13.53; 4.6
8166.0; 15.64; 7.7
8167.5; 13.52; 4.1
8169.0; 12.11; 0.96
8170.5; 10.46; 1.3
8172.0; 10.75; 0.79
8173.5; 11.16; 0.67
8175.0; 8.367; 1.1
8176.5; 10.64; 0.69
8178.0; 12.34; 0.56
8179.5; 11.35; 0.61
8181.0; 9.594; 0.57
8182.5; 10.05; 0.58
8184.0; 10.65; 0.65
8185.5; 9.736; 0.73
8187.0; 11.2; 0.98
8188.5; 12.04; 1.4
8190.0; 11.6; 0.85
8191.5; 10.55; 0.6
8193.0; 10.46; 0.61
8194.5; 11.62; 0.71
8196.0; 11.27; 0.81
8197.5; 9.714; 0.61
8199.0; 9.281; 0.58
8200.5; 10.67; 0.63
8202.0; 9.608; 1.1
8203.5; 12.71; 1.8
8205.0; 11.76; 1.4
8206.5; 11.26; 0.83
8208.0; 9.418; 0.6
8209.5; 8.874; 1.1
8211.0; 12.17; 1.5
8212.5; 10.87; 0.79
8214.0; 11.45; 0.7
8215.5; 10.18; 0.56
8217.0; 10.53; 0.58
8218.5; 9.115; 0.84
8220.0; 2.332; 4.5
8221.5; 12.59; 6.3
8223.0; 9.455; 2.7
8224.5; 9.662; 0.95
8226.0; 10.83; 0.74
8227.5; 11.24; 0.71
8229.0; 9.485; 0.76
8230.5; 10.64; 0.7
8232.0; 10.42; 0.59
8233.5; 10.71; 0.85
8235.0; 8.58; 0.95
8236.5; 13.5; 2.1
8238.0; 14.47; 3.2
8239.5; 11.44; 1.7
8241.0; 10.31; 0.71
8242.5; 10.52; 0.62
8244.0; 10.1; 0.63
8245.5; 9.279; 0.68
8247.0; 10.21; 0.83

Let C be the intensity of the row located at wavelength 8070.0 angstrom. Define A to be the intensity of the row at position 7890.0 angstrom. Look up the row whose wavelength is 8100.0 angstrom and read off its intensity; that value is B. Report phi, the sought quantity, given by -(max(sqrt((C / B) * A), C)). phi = -10.5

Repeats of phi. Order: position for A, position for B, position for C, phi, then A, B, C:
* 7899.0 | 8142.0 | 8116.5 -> -9.7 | 11.21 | 9.782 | 9.69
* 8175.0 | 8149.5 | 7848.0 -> -10.3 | 8.367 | 11.65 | 10.29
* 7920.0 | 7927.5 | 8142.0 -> -9.8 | 10.3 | 11.64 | 9.782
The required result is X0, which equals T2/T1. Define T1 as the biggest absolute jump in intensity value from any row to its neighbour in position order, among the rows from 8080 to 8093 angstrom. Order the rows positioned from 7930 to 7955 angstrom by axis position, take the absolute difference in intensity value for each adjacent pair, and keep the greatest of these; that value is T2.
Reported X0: 1.1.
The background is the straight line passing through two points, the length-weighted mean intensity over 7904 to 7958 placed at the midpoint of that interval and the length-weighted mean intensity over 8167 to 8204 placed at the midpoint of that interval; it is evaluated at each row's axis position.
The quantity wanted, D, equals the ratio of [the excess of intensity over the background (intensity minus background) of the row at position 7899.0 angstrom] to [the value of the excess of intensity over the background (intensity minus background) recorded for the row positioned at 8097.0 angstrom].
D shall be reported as -1.5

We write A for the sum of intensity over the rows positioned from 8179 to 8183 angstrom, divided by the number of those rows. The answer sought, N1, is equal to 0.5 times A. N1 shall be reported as 5.2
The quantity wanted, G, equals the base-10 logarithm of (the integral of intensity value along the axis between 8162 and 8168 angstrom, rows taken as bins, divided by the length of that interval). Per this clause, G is 1.12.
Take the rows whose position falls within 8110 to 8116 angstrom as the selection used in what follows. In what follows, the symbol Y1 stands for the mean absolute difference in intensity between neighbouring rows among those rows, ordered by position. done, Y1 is 1.9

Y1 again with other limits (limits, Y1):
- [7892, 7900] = 1.3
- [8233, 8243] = 2.1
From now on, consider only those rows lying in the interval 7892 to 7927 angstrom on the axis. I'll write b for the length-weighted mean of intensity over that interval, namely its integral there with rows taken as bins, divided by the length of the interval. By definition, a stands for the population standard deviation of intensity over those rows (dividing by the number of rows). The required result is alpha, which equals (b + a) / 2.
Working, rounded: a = 0.66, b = 10.1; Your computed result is 5.37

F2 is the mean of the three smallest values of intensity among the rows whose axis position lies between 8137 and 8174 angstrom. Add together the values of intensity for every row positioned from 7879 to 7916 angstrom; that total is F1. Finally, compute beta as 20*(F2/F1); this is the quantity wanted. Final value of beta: 0.714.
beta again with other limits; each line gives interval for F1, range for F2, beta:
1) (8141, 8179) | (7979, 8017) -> 0.688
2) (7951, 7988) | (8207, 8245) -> 0.512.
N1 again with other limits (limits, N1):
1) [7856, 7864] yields 5.2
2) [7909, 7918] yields 4.9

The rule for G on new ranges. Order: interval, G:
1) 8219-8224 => 0.92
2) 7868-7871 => 1.00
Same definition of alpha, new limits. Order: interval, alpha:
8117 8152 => 6.54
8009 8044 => 5.55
